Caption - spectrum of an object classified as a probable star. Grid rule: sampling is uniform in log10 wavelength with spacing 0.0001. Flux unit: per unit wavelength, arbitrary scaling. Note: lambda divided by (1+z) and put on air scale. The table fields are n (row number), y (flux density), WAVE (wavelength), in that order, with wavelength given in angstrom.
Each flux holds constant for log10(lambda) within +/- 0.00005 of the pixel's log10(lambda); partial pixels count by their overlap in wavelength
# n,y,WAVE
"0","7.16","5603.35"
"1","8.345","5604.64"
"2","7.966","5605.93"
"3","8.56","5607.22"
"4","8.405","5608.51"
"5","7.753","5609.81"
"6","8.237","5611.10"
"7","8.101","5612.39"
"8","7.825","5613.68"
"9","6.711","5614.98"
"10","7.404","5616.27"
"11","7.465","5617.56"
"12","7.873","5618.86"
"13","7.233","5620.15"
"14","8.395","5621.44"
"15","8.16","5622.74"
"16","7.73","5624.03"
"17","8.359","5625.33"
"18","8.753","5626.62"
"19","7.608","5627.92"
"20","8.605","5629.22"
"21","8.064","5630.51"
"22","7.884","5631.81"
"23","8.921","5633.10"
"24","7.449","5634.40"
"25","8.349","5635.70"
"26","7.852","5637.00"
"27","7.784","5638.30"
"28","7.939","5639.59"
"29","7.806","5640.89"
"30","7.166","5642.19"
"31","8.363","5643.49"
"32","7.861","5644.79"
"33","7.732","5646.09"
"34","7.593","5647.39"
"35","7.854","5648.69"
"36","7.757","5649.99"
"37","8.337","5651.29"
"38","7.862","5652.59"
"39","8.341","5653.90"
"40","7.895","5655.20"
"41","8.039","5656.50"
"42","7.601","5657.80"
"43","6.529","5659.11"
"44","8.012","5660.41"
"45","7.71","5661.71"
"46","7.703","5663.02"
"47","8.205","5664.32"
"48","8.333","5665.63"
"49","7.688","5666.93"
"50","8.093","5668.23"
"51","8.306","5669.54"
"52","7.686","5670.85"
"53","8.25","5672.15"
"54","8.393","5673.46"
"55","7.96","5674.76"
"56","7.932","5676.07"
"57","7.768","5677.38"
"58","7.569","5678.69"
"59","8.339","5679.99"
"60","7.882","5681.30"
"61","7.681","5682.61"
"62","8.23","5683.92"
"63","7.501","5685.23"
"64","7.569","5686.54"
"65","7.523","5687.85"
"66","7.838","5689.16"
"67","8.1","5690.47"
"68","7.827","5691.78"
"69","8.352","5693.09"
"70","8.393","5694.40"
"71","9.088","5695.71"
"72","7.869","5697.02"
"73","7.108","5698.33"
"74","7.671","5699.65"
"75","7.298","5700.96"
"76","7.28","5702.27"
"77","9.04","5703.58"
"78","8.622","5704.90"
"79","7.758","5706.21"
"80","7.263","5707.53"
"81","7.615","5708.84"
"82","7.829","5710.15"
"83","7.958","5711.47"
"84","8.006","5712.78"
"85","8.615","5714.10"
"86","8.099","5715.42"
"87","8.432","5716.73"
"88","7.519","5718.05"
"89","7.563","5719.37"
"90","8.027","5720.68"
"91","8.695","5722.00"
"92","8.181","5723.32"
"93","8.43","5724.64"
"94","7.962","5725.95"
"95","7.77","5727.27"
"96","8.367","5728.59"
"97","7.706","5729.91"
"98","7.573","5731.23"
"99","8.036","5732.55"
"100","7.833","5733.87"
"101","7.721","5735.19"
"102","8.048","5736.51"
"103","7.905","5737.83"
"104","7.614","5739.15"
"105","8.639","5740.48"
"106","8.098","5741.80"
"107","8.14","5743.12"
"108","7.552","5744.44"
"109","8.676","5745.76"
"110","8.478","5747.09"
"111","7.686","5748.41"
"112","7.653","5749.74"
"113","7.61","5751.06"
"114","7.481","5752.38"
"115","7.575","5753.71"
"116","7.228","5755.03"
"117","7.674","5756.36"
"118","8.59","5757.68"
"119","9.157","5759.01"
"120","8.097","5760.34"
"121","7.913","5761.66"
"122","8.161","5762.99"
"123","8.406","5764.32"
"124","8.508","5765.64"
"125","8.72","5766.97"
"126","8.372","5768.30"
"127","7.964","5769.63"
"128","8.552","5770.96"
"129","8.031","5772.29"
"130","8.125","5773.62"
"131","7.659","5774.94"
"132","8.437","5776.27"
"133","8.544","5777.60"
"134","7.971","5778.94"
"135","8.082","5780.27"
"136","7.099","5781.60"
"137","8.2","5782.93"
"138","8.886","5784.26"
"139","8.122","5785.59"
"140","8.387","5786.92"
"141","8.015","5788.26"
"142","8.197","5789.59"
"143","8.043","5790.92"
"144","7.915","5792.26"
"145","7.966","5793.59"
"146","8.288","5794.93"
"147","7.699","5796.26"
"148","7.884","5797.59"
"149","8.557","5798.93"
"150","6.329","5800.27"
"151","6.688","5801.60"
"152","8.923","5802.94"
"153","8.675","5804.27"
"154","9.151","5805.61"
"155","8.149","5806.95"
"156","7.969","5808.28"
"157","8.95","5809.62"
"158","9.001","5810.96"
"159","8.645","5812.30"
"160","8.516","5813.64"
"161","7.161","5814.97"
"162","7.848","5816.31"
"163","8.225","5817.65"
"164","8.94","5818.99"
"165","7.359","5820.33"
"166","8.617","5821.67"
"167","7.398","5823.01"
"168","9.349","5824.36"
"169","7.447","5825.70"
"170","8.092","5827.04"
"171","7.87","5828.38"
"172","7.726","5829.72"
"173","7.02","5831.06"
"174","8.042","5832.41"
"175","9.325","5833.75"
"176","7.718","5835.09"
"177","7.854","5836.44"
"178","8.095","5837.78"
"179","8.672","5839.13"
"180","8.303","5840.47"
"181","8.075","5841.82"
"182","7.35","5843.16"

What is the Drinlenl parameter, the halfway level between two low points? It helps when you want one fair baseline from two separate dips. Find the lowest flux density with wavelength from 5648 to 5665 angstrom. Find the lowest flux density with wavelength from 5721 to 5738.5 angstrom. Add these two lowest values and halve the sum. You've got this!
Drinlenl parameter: 7.05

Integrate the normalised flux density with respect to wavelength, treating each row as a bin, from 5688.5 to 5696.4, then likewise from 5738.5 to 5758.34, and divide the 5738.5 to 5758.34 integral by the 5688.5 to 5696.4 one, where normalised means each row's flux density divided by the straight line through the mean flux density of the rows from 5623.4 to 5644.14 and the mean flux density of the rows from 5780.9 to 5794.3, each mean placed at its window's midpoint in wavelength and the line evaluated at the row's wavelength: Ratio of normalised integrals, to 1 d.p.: 2.4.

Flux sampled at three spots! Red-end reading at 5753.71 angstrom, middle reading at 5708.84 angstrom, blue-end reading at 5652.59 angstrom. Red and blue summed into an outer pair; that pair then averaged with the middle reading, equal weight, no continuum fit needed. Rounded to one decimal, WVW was 11.5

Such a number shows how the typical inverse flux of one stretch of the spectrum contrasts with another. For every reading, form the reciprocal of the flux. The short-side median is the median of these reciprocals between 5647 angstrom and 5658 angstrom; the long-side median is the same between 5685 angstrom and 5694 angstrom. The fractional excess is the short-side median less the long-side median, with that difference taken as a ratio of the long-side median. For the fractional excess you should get -0.004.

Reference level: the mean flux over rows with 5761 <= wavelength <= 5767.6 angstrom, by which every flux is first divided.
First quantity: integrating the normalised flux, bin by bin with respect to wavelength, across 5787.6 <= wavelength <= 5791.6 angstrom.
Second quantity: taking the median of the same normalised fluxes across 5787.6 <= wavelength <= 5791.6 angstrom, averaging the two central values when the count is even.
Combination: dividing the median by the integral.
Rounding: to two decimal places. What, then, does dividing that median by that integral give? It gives 0.25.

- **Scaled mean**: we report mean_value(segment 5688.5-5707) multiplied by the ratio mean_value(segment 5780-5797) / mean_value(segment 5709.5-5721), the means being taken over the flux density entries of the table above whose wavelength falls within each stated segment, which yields 8.08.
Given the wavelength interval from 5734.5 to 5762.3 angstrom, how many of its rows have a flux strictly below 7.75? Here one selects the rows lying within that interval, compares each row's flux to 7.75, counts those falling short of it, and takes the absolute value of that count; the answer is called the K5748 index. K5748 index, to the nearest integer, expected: 10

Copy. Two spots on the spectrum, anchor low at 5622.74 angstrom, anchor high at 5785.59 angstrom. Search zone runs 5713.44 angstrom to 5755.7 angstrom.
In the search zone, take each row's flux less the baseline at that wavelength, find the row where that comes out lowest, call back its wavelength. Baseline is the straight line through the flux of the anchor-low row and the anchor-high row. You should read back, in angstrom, 5755.03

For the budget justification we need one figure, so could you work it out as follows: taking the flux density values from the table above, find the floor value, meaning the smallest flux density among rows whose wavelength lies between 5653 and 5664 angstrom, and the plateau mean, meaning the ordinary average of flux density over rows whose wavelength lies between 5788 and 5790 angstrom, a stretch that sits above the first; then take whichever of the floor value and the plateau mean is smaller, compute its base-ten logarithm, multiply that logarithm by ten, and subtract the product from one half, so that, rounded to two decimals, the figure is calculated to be -7.65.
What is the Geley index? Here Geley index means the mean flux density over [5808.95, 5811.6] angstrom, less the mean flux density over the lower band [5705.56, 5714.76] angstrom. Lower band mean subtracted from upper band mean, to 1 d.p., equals 1.1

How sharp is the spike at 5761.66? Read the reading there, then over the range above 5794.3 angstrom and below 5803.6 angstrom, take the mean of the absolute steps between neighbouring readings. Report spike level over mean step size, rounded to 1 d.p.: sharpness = 7.6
